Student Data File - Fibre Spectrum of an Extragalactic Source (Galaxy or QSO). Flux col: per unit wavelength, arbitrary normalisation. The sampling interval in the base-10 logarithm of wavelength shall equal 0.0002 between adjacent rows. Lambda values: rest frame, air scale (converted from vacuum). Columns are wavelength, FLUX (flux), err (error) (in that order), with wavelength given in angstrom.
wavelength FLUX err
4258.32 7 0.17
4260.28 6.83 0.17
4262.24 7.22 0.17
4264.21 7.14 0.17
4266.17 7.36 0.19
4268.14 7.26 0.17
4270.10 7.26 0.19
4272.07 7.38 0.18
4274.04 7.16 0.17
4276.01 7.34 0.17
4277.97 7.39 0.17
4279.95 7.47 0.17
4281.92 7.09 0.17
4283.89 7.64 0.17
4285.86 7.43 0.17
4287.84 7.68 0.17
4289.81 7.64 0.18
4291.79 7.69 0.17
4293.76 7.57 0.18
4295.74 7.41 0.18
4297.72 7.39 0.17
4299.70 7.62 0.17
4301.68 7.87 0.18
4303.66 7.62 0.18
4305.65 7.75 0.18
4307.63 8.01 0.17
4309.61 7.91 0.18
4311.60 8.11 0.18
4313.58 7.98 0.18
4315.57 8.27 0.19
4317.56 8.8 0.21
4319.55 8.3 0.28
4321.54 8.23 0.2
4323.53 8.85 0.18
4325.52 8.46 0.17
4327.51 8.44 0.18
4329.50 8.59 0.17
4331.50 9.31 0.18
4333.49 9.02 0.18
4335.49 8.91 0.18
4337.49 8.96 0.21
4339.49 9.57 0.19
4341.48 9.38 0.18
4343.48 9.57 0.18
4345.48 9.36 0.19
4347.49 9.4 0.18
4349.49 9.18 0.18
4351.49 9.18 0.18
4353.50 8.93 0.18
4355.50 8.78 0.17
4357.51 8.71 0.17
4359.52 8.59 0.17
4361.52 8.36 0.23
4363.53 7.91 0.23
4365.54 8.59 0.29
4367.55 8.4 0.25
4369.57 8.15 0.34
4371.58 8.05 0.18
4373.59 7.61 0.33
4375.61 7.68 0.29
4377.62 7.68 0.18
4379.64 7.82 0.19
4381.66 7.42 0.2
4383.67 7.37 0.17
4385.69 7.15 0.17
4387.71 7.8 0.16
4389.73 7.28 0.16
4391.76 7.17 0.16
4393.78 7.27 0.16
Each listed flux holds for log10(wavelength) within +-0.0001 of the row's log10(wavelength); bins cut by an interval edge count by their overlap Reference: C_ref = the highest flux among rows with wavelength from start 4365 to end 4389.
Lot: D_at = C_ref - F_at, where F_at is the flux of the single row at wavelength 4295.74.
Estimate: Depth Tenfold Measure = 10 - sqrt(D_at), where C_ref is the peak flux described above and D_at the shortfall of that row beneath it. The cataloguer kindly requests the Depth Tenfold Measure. 8.9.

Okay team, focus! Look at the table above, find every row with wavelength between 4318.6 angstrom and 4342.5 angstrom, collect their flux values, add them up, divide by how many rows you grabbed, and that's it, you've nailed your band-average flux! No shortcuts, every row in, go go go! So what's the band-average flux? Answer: 8.8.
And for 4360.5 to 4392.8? 7.8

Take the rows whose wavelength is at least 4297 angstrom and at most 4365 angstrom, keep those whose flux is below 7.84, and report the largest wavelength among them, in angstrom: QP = 4305.65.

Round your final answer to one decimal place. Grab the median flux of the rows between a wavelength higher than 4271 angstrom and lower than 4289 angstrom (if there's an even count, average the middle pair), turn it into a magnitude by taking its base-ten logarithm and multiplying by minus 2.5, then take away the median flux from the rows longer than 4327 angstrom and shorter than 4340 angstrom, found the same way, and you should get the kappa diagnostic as -11.1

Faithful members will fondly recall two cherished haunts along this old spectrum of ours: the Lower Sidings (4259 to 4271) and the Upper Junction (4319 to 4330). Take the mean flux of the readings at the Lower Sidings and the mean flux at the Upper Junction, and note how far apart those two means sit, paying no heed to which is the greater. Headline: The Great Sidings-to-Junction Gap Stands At 1.3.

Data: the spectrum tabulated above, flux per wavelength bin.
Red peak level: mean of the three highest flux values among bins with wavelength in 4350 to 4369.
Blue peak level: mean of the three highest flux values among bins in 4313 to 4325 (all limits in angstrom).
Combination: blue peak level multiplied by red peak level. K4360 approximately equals 78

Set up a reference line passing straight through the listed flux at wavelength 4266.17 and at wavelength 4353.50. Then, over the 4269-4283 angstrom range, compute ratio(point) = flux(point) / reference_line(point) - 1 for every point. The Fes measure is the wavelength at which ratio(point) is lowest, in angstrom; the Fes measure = 4281.92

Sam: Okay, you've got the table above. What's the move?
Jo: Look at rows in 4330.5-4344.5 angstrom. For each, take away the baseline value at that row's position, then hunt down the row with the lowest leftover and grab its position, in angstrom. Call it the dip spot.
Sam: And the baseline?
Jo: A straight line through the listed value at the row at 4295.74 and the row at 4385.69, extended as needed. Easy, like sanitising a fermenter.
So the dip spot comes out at 4335.49 angstrom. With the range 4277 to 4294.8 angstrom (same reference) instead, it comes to 4281.92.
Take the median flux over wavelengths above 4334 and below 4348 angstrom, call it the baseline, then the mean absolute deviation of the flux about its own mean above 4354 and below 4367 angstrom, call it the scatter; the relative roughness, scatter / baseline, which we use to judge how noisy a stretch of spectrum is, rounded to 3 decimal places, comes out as 0.025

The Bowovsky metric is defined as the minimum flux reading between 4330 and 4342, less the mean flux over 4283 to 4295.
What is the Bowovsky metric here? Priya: 1.3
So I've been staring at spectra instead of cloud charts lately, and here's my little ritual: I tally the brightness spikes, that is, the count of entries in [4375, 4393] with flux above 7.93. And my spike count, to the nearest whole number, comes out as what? 0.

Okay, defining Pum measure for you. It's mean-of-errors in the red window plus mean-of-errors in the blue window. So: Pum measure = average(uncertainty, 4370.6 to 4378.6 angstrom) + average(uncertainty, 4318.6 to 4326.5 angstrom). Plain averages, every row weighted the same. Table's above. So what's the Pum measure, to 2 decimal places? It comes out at 0.45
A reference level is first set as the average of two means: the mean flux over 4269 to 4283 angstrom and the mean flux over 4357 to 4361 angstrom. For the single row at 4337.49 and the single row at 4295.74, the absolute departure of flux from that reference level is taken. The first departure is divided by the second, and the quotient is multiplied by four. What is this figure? 7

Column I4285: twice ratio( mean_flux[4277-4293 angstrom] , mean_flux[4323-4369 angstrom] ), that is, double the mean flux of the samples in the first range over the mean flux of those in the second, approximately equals 1.69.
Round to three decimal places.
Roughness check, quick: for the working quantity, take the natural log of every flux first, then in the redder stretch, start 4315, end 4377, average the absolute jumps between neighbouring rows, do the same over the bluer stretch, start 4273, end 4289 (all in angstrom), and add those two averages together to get 0.063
